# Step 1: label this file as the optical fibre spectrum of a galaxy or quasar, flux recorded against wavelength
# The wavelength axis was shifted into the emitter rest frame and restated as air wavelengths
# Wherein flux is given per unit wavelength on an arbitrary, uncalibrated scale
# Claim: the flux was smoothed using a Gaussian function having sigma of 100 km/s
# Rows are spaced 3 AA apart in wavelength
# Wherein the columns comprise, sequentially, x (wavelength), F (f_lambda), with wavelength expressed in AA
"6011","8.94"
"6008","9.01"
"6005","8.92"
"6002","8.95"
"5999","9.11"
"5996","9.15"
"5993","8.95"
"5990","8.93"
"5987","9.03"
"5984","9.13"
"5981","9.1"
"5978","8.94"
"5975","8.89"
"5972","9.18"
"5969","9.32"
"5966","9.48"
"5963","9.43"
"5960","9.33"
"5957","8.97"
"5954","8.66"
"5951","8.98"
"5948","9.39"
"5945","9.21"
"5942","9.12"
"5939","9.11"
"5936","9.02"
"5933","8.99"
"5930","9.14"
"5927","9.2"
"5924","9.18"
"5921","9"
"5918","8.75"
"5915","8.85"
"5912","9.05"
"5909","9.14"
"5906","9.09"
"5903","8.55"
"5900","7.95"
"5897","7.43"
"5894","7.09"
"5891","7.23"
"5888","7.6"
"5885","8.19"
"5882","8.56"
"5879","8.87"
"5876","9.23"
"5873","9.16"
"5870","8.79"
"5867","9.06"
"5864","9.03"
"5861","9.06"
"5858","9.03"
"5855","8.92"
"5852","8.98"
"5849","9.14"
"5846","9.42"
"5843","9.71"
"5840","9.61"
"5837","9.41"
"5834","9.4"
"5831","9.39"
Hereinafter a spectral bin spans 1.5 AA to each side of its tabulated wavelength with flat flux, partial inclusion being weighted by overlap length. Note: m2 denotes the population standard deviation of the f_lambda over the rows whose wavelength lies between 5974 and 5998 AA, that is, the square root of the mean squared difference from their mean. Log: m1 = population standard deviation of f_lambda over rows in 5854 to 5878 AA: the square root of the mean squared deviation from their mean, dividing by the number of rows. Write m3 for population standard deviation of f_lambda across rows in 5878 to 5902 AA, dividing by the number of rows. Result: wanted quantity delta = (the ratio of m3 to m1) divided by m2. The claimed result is 50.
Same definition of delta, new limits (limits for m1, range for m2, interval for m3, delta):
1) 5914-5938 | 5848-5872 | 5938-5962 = 15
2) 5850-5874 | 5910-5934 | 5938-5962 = 14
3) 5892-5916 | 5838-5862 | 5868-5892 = 3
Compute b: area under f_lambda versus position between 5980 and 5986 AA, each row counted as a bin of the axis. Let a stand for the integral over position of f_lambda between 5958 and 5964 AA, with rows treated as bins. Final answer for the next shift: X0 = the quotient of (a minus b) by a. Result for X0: 0.02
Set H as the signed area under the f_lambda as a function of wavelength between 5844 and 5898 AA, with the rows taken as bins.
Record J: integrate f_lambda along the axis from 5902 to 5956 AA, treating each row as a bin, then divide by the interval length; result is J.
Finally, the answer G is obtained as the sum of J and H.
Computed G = 475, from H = 466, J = 9.03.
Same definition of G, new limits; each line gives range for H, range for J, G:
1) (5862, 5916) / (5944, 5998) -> 468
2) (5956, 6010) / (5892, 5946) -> 500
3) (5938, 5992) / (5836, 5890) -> 501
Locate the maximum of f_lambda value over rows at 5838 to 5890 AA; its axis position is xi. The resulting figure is 5843 AA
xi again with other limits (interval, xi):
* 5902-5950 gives 5948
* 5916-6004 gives 5966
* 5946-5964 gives 5963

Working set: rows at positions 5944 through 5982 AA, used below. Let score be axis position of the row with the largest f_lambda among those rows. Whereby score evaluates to 5966 AA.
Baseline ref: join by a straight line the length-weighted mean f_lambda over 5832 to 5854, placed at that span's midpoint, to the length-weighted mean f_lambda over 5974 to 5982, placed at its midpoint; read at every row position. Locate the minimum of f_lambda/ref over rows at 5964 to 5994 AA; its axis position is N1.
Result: 5975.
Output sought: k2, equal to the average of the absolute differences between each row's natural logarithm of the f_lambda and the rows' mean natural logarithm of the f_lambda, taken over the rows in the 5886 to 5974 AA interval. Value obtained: 0.060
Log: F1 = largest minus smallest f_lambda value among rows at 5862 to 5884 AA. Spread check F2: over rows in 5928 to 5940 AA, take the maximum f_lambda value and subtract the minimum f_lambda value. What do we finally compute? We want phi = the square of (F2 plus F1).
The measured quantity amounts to 0.7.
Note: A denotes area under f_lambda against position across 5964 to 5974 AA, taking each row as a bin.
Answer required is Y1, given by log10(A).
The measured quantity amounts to 1.97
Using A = 93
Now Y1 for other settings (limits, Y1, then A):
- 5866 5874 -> 1.86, 72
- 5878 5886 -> 1.83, 68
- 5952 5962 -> 1.95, 90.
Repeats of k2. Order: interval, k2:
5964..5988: 0.016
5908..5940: 0.012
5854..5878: 0.010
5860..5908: 0.078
